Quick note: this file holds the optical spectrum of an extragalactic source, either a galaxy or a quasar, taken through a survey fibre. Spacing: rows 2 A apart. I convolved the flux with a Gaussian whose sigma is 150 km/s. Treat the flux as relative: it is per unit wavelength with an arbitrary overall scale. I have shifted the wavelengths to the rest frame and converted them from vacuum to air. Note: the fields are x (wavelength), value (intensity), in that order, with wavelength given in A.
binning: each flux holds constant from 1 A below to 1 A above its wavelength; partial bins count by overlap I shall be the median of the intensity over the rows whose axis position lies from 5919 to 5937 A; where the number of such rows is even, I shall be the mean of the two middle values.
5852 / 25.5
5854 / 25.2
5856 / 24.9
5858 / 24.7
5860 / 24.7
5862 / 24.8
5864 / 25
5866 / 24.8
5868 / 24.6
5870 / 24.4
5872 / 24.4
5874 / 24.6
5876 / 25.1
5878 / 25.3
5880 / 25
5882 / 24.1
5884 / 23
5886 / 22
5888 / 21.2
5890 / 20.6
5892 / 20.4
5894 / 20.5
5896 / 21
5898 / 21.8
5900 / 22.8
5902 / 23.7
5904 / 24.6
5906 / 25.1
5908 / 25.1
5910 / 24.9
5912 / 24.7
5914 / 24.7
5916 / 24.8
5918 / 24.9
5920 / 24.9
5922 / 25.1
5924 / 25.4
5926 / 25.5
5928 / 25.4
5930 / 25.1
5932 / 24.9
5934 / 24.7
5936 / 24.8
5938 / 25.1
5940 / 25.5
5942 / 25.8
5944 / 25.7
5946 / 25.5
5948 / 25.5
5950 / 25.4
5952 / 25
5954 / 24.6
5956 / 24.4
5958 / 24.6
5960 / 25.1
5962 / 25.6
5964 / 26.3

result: 25.1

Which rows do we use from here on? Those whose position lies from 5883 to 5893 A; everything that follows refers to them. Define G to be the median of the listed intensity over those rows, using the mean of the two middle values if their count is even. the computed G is 21.2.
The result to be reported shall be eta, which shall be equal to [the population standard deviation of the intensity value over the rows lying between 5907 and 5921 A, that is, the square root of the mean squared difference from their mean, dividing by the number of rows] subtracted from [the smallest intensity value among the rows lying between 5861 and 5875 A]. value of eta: 24.3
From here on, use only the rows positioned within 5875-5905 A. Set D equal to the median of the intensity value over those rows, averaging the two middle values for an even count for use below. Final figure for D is 22.8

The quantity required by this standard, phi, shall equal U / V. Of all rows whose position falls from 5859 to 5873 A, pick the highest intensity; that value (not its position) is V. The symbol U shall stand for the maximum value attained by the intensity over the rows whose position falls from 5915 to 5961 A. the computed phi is 1.03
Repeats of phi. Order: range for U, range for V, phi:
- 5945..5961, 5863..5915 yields 1.01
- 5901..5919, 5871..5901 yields 0.99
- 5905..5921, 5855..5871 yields 1.00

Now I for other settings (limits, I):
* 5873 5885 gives 24.8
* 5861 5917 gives 24.6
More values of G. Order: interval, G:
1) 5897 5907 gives 23.7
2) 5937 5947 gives 25.5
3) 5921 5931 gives 25.4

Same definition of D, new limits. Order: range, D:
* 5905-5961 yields 25.1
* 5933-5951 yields 25.5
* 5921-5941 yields 25.1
